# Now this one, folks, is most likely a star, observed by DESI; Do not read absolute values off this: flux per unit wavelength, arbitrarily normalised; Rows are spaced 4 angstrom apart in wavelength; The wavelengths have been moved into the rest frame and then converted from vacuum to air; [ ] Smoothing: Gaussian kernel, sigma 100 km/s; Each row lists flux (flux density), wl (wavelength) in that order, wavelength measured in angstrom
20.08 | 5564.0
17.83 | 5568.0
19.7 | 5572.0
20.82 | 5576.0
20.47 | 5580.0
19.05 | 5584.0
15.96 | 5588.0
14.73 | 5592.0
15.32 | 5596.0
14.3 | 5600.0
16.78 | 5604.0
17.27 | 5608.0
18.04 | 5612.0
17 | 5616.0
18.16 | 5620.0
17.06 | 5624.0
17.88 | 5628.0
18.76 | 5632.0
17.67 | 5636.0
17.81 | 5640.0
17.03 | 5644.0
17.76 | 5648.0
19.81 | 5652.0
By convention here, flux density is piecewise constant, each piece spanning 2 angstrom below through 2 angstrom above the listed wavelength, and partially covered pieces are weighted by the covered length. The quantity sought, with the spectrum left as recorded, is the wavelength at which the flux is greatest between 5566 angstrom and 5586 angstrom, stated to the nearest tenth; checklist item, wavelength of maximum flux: 5576.0 angstrom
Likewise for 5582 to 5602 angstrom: 5584.0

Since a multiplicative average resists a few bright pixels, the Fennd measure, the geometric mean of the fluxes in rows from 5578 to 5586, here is 19.7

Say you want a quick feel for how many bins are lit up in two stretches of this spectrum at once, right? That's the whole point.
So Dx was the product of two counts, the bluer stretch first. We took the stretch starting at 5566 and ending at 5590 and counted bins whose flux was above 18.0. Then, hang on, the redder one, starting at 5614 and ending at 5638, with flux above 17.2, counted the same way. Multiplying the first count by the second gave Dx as 16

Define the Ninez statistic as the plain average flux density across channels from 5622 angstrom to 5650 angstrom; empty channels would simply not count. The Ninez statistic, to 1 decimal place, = 17.7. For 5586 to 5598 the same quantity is 15.3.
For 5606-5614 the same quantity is 17.7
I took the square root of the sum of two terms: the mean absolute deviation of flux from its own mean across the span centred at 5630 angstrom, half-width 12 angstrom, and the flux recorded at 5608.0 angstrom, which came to 4.2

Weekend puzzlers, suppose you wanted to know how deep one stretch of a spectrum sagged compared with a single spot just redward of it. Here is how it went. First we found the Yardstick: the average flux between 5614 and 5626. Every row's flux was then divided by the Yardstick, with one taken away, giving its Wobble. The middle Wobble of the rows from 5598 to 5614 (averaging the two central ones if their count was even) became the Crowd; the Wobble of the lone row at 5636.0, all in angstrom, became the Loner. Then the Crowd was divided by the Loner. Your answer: -1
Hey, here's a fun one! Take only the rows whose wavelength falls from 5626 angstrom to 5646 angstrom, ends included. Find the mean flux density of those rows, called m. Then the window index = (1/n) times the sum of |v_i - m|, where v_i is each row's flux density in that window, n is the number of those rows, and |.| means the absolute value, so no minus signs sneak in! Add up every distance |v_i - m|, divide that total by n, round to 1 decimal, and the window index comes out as 0.4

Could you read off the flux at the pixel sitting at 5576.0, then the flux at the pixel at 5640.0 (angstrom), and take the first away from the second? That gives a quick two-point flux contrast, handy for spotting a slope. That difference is -3.0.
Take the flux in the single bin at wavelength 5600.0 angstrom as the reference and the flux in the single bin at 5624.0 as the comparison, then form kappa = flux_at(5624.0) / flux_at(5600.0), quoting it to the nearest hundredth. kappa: 1.19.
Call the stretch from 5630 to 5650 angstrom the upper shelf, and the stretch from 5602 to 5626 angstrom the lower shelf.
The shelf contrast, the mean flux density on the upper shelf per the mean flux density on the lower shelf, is 1.02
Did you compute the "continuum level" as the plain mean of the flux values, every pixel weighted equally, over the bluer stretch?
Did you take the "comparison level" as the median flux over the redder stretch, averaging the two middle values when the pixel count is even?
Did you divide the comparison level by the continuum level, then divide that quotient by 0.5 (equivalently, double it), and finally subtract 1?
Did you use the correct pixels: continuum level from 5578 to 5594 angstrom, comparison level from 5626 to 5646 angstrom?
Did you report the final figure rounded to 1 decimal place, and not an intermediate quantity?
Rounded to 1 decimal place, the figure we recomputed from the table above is 1.0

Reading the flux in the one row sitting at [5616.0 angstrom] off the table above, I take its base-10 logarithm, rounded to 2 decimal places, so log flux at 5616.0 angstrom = 1.23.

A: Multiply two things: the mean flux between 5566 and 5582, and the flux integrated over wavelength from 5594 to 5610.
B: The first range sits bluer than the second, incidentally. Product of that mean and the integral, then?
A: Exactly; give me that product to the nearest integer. 5018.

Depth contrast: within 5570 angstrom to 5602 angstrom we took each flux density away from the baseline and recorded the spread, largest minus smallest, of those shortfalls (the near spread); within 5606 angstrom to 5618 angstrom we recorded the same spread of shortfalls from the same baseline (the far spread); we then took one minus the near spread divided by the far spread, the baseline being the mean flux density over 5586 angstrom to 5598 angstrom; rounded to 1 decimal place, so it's -5.3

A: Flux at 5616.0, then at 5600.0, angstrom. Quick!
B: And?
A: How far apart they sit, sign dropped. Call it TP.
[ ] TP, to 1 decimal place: 2.7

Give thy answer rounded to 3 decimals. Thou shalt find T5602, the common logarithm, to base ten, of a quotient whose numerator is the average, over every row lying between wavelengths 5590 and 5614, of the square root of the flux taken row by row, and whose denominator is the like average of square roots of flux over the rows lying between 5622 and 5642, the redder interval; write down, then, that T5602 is -0.023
